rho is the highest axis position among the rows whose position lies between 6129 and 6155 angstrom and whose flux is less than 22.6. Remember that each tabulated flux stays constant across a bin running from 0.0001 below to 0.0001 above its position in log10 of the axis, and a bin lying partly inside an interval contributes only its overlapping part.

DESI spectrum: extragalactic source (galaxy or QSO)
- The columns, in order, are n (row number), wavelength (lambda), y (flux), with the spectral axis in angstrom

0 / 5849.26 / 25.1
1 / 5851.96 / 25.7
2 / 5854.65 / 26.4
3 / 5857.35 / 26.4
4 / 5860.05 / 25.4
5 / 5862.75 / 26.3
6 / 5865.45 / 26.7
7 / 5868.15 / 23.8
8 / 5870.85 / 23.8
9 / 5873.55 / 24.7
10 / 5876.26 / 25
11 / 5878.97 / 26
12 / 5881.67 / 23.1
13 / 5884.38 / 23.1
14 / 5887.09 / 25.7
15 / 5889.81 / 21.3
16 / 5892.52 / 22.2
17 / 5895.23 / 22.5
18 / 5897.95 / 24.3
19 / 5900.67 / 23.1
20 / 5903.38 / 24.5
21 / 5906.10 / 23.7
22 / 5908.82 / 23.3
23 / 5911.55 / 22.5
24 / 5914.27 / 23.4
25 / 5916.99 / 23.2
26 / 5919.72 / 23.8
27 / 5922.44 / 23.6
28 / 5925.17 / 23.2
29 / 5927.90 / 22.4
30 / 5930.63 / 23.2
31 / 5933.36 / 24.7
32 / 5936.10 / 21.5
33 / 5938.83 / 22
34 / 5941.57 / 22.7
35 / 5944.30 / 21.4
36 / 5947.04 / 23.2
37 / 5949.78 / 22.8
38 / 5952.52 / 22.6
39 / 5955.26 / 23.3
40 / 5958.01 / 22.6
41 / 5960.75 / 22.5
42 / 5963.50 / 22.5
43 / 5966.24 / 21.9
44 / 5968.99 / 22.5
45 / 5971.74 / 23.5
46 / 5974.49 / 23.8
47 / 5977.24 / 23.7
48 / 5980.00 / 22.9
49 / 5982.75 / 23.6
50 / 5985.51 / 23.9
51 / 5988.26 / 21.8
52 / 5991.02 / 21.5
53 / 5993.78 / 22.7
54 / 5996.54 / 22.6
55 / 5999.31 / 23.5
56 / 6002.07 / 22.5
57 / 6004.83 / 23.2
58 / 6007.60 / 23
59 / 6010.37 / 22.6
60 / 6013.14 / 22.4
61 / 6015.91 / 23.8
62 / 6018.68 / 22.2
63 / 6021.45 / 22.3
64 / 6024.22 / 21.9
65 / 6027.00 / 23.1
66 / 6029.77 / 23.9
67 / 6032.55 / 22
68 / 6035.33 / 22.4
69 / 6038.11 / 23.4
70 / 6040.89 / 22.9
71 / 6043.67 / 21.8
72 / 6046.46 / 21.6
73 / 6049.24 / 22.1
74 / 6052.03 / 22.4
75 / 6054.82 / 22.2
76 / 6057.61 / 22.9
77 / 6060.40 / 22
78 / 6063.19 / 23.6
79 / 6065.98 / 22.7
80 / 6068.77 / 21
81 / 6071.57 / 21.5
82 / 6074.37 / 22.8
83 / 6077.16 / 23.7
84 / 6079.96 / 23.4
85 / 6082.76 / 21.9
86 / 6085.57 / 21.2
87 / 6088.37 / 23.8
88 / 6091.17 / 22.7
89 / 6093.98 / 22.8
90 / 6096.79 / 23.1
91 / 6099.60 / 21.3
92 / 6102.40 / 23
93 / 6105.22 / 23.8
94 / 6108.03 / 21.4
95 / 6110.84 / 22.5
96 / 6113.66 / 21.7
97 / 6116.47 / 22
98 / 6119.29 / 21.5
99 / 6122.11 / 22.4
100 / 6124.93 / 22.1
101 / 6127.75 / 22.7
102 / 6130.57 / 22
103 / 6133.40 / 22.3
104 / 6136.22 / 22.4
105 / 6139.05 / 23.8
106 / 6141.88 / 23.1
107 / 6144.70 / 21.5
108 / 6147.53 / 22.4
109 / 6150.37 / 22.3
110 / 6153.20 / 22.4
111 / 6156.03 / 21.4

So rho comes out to 6153.20 angstrom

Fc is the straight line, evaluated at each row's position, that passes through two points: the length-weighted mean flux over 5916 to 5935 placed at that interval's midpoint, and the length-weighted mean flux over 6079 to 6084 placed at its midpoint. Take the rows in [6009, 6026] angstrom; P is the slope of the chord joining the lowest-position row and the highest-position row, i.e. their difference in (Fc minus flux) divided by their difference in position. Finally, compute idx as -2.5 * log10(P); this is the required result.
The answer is 3.4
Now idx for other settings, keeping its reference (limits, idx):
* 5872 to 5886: 2.1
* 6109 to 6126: 4.1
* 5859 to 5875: 3.3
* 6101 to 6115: 2.4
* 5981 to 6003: 3.2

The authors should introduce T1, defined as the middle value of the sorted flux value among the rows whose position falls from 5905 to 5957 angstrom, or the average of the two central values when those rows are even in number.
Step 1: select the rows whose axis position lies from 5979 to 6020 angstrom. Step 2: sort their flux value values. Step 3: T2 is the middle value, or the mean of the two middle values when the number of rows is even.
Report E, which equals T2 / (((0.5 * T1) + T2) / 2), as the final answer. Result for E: 1.32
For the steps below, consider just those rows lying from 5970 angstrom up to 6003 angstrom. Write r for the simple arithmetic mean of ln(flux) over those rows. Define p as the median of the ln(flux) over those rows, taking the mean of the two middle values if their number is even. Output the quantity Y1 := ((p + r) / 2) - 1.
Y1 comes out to 2.14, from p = 3.14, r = 3.13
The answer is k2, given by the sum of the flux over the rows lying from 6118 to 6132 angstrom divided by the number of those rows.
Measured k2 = 22.1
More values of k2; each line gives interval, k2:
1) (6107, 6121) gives 21.8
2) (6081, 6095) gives 22.5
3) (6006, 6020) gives 22.8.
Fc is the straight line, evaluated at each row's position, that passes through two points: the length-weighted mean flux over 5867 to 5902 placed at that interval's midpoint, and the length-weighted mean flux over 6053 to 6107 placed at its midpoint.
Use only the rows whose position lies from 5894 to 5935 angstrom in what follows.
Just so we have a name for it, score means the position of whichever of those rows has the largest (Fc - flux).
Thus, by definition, 5895.23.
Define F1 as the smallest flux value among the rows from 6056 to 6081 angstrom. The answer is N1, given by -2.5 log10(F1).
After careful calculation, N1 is -3.31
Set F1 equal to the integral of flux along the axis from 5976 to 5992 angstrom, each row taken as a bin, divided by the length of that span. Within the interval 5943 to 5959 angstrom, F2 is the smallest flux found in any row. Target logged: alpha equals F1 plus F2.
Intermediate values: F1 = 22.9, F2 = 21.4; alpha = 44.3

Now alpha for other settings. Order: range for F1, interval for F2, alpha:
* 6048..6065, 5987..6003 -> 44.0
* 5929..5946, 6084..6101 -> 43.8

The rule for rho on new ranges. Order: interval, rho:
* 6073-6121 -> 6119.29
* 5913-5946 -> 5944.30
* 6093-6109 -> 6108.03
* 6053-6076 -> 6071.57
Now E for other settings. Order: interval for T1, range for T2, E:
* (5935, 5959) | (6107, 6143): 1.33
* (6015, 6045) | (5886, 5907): 1.35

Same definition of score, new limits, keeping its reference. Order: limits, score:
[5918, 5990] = 5944.30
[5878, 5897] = 5889.81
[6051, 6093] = 6068.77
